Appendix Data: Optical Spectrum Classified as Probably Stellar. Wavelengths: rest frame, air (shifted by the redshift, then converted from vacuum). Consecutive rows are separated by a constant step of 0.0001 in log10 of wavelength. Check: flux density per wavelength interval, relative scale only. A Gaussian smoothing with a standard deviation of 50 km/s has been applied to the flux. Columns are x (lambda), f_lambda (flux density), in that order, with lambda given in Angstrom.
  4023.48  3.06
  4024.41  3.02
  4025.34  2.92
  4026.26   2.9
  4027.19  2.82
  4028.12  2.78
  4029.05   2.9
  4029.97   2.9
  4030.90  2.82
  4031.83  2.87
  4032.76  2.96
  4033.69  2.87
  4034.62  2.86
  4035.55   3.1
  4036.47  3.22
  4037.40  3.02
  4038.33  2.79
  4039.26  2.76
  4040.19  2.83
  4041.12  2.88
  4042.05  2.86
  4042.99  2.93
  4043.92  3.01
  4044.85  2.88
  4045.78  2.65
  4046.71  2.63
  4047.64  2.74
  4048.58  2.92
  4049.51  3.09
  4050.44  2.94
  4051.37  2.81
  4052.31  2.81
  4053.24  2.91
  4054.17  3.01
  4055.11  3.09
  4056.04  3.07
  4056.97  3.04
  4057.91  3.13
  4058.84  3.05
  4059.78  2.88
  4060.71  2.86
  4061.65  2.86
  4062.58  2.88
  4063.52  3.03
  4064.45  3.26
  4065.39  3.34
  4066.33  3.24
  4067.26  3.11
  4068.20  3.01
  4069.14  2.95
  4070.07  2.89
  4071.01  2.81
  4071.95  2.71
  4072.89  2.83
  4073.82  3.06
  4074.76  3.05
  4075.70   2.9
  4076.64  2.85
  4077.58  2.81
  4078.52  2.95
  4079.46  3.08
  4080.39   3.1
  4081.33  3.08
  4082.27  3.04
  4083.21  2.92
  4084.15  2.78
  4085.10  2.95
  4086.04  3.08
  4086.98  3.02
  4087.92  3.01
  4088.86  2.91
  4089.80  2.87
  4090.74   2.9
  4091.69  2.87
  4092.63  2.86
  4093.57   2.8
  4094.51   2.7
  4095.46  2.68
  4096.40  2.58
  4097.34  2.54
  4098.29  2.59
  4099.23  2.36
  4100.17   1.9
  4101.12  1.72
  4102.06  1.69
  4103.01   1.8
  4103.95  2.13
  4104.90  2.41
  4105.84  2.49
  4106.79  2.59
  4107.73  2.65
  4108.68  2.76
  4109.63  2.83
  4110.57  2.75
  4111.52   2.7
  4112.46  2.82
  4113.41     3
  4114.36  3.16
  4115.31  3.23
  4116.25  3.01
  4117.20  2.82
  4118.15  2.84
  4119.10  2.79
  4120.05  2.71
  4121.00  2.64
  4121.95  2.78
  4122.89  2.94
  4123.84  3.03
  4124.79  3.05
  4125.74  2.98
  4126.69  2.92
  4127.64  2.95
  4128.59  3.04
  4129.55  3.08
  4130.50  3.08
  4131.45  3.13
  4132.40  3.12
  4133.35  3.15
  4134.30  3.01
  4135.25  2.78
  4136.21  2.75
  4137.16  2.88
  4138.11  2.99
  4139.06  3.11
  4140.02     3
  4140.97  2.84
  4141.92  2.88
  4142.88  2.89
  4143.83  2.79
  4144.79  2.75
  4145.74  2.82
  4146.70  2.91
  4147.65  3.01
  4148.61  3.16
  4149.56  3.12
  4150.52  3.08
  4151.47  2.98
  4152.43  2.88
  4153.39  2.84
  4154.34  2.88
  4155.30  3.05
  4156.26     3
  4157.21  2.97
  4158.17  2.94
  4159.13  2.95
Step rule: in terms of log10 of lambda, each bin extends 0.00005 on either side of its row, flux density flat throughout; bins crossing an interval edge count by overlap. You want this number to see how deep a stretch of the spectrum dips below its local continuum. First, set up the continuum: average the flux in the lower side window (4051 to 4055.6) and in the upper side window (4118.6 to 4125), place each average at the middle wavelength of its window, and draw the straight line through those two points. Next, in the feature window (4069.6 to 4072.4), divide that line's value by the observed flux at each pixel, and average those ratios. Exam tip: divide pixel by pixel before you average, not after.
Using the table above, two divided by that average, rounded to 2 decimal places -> 1.93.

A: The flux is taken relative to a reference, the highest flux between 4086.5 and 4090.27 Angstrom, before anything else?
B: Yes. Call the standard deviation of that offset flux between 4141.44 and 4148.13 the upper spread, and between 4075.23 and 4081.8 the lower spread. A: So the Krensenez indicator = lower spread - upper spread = 0.03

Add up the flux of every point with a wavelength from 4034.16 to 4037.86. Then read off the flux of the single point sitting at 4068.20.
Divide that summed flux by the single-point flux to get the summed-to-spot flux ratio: 4.1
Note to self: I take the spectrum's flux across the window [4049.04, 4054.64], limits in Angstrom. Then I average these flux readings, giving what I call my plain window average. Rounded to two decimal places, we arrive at 2.93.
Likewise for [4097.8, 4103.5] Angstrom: 2.01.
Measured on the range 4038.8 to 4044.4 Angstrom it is 2.88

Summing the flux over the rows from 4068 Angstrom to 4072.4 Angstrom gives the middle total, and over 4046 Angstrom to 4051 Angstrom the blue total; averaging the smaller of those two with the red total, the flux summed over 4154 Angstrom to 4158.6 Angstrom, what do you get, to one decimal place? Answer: 14.6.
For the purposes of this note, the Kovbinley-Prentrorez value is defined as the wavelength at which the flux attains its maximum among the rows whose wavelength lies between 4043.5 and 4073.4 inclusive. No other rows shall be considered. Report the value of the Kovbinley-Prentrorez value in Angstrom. 4065.39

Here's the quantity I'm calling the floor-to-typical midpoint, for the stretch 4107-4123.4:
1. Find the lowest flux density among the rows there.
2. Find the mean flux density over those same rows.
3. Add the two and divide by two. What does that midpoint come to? 2.74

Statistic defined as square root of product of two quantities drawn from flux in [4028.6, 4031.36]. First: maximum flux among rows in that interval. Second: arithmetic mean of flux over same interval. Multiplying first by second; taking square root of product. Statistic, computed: 2.89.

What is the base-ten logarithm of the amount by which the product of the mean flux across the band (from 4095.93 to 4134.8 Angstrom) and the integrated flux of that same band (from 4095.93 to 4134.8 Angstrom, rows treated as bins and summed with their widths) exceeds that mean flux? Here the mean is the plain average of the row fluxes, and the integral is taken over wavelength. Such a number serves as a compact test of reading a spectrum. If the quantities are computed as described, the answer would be 2.46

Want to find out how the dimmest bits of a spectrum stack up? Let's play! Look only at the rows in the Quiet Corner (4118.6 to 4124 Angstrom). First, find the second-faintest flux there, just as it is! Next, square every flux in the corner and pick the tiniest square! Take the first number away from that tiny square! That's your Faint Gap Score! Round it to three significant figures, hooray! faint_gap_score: 4.26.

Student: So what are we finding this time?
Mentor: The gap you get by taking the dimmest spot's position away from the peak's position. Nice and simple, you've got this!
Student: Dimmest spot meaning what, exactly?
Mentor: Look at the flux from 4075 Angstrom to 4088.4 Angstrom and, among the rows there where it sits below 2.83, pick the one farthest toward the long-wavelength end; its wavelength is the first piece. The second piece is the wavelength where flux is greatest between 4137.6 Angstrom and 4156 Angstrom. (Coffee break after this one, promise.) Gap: 64.5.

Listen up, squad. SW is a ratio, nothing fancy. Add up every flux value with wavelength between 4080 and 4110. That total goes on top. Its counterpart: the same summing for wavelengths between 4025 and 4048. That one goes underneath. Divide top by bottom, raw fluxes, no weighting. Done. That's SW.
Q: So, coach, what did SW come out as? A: 1.2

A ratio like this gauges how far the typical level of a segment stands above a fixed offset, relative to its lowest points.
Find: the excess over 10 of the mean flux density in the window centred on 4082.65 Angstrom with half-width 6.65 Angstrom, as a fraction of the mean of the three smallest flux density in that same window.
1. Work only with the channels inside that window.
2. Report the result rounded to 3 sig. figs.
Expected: -2.50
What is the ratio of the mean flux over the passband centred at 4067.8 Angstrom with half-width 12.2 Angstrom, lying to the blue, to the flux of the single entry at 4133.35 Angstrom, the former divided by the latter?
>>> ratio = 0.95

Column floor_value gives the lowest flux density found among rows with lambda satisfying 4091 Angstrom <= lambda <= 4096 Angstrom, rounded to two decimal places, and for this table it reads 2.68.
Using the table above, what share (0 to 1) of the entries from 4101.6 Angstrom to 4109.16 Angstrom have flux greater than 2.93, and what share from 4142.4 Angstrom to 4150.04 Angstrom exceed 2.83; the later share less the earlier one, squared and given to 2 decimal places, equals 0.39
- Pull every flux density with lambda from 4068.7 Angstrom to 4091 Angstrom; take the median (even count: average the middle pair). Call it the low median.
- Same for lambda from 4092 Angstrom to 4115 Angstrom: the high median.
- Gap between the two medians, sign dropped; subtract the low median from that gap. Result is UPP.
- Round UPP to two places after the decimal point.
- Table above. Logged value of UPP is -2.62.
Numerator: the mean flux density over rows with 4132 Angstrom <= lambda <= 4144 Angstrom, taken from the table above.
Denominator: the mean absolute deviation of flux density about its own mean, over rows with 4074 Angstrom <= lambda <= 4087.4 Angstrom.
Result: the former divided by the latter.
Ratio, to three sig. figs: 31.9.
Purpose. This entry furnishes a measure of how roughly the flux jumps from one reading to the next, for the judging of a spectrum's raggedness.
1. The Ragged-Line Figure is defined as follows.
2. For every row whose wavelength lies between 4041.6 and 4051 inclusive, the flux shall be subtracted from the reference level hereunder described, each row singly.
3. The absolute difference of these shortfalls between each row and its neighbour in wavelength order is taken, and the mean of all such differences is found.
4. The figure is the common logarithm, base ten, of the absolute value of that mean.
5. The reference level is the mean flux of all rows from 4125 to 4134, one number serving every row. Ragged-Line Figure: -0.90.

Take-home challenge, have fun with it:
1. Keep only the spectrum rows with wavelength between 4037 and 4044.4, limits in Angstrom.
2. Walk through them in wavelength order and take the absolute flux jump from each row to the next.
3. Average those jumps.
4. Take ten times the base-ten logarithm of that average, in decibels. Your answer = -11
